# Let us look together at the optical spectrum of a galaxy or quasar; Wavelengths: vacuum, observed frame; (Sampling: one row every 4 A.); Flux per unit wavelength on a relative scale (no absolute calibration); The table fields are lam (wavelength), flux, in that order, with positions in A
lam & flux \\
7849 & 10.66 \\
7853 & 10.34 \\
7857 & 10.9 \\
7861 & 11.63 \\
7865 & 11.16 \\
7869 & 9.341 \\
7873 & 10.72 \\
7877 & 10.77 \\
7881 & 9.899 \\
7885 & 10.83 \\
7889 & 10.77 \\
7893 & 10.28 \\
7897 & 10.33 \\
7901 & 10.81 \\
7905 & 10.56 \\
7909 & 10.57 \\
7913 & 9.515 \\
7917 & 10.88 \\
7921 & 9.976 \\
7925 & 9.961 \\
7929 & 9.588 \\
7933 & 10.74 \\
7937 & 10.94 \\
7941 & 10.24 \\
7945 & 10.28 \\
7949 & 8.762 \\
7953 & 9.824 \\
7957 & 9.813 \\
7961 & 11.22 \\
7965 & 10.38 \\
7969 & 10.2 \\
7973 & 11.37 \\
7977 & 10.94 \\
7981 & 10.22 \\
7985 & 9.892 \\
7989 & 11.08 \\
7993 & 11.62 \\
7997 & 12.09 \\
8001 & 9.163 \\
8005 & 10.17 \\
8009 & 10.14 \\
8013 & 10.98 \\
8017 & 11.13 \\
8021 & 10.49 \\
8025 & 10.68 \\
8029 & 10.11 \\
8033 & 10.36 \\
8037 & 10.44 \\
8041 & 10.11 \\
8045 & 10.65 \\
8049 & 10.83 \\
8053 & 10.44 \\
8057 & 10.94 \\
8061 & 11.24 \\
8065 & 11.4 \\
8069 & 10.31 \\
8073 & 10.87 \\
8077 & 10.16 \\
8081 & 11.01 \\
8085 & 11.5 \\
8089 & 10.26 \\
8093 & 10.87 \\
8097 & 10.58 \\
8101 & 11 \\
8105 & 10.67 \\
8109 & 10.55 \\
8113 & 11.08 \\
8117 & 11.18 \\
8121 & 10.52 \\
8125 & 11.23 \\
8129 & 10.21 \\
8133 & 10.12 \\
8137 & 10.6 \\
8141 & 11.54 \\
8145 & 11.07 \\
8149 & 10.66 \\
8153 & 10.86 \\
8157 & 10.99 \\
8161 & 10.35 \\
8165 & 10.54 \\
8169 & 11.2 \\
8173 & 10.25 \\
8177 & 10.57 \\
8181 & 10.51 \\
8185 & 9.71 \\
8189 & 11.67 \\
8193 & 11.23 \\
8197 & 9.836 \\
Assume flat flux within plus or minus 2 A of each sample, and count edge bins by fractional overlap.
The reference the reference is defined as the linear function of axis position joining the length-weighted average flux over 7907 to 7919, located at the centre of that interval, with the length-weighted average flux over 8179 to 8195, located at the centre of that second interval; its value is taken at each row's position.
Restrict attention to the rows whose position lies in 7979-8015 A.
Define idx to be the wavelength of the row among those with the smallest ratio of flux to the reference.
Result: 8001 A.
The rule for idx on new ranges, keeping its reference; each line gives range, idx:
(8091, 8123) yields 8121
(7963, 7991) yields 7985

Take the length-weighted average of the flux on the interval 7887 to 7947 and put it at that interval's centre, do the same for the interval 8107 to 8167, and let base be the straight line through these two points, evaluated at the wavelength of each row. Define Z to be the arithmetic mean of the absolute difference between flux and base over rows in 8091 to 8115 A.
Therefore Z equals 0.19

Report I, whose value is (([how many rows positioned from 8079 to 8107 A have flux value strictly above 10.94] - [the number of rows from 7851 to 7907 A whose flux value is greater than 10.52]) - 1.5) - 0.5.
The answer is -8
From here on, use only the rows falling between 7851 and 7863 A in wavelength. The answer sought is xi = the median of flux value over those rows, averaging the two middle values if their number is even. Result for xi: 10.9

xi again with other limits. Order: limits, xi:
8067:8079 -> 10.3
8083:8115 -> 10.8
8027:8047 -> 10.4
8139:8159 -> 11.0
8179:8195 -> 10.9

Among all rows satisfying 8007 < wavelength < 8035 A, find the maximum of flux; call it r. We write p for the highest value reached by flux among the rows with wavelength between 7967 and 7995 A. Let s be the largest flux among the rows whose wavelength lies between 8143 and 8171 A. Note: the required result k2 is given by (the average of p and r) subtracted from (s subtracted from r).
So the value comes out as -11.4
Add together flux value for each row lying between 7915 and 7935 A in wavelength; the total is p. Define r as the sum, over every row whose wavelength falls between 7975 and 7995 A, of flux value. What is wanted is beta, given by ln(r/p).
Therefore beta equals 0.050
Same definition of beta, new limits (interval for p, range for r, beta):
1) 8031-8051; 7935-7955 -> -0.046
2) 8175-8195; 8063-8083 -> 0.001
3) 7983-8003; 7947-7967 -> -0.074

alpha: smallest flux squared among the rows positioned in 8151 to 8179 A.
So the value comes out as 105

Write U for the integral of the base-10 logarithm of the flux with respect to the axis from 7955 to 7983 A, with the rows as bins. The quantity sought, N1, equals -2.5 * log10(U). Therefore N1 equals -3.64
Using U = 28.7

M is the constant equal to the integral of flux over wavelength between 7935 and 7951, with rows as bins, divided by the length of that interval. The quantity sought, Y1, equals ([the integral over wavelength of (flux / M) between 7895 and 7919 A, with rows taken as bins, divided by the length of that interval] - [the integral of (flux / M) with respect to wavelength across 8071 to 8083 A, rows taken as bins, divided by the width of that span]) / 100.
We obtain -0.0002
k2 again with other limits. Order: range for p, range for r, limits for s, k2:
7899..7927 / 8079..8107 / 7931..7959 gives -10.6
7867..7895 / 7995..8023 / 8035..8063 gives -10.6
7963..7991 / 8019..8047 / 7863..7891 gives -11.5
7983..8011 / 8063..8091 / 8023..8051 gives -11.1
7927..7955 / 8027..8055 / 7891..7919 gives -10.9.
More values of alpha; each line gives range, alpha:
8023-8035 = 102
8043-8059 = 109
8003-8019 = 103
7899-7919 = 91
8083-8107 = 105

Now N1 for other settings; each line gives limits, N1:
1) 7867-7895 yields -3.63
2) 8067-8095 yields -3.65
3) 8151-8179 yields -3.65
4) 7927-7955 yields -3.62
